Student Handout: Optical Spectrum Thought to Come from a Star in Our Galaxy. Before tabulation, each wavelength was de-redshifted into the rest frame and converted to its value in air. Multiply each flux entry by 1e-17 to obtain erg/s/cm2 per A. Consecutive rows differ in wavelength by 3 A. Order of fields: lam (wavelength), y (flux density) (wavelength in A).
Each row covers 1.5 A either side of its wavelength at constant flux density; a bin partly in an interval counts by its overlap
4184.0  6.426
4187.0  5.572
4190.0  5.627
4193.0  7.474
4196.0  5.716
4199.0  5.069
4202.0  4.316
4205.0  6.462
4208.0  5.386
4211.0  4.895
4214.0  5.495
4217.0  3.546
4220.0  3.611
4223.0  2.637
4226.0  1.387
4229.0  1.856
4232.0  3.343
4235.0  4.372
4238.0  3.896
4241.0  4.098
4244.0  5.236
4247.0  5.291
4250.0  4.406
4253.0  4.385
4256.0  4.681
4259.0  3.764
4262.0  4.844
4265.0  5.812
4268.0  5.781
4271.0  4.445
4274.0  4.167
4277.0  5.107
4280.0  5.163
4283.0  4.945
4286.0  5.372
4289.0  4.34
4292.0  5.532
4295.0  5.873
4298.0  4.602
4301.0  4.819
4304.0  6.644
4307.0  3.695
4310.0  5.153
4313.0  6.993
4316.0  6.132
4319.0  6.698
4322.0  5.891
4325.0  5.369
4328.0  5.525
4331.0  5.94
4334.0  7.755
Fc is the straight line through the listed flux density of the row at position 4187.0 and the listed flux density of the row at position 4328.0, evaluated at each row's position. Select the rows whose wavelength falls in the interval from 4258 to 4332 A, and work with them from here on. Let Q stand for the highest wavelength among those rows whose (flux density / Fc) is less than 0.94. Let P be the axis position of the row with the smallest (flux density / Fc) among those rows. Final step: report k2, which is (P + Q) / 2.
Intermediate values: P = 4307.0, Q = 4310.0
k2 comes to 4308.5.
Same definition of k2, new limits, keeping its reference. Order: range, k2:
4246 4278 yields 4268.0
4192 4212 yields 4206.5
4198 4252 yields 4238.0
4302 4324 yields 4308.5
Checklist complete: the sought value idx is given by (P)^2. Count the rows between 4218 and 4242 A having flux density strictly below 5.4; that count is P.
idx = 64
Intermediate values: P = 8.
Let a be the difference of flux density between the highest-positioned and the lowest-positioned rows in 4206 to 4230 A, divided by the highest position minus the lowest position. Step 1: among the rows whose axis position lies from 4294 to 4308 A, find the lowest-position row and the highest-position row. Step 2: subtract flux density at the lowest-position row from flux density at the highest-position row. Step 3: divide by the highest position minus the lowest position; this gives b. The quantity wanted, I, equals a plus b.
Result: -0.35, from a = -0.17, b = -0.18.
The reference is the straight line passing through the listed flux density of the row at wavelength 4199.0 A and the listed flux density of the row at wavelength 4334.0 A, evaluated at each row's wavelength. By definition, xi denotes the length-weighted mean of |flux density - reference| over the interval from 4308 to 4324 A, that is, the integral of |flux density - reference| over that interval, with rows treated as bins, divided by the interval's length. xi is 1.3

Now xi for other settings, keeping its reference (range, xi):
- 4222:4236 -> 3.0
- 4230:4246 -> 1.7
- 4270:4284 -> 1.9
